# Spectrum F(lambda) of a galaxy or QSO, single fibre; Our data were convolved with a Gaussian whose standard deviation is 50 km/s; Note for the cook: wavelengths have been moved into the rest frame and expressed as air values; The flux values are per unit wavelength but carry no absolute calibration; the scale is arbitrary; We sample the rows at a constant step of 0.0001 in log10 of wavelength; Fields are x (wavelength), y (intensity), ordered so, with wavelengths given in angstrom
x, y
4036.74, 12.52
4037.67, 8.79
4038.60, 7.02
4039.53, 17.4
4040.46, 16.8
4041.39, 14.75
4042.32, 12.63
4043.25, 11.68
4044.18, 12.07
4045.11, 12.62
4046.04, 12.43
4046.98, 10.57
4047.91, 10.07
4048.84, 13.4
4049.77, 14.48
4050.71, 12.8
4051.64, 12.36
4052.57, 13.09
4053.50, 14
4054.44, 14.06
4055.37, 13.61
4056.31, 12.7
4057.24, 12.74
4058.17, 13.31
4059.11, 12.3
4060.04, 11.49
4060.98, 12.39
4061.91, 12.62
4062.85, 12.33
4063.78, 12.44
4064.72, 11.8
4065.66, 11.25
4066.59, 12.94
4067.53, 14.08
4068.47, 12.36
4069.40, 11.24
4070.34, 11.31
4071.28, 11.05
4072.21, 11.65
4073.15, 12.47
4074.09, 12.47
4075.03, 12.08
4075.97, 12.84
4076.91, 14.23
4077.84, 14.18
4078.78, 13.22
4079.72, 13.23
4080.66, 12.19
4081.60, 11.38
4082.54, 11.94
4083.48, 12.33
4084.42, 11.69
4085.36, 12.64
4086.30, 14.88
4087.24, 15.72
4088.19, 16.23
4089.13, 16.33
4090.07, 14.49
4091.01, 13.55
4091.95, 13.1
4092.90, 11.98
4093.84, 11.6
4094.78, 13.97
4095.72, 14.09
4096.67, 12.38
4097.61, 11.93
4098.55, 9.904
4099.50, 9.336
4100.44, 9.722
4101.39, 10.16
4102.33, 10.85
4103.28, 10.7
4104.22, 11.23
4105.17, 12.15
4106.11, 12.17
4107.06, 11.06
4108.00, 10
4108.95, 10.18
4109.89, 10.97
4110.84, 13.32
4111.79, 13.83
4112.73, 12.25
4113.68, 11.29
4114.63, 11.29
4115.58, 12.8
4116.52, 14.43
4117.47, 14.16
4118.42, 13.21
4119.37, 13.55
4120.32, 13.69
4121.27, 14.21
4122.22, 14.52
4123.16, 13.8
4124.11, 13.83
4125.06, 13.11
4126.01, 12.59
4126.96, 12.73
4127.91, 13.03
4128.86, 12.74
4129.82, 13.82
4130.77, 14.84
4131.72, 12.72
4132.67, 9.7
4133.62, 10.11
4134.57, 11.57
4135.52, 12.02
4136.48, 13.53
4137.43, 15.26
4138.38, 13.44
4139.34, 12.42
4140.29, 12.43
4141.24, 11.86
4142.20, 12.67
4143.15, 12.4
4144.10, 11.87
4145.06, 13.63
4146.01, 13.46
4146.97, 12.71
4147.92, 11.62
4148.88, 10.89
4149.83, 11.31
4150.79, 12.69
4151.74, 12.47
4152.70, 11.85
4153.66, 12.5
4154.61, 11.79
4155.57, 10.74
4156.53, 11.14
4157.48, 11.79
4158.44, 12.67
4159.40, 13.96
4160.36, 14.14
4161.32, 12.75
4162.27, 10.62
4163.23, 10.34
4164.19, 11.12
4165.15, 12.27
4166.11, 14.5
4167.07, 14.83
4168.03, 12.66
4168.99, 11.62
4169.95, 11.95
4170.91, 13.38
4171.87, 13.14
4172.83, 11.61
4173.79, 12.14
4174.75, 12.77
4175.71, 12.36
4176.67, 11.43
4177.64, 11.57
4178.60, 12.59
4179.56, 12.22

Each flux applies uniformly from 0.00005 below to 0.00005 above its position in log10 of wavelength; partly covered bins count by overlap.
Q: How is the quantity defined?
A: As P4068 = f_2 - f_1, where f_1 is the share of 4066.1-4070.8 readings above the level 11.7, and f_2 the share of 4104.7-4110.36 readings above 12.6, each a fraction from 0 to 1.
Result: -0.60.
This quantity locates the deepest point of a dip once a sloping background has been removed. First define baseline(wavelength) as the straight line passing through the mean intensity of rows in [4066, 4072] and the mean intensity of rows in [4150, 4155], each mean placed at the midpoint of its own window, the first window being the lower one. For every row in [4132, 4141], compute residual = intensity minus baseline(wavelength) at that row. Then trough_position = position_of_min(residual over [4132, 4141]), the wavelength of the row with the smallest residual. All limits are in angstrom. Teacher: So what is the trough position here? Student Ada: 4132.67 angstrom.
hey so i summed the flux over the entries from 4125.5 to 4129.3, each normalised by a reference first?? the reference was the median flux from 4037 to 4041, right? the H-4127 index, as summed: 3.99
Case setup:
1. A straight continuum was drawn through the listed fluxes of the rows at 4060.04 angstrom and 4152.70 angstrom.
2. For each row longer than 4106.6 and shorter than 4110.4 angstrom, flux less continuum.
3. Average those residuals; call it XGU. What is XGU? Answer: -1.1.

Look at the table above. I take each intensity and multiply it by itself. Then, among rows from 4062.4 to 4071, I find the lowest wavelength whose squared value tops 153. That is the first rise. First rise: 4063.78 angstrom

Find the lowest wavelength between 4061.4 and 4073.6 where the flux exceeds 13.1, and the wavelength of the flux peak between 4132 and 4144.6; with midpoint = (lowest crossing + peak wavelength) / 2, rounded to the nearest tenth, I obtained 4102.5 angstrom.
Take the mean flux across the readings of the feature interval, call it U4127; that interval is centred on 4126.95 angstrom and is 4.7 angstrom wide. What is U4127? 12.8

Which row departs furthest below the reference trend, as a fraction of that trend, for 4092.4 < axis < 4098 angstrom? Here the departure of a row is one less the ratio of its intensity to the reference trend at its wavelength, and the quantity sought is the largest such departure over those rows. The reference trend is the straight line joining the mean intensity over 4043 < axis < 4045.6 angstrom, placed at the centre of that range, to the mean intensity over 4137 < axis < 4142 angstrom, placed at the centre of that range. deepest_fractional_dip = 0.081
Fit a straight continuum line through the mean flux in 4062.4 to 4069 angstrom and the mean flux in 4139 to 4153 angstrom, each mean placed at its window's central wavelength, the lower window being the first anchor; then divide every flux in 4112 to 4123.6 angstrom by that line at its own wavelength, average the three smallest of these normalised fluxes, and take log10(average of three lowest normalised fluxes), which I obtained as -0.027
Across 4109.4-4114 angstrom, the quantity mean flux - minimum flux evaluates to 1.4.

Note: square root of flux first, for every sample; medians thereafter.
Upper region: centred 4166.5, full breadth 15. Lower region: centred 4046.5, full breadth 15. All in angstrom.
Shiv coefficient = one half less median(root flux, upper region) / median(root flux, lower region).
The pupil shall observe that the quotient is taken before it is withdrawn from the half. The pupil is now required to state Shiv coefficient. -0.490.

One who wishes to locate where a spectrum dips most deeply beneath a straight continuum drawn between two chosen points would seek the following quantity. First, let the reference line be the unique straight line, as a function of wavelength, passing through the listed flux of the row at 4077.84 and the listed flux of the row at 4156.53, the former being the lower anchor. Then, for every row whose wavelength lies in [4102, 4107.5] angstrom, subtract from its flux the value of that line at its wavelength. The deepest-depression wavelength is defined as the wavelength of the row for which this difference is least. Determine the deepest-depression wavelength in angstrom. 4103.28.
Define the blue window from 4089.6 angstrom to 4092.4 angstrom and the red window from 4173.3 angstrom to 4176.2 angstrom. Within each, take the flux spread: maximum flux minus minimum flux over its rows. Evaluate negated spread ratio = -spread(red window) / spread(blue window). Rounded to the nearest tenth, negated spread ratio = -0.5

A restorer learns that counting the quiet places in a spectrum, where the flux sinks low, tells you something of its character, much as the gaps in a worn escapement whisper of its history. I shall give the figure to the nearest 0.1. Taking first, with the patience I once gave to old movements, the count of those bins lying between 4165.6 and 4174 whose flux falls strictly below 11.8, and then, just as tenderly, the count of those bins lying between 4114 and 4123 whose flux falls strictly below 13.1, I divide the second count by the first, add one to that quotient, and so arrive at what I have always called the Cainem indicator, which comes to 2.0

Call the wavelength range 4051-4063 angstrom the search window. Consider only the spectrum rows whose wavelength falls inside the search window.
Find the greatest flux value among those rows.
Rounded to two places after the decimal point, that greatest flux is 14.06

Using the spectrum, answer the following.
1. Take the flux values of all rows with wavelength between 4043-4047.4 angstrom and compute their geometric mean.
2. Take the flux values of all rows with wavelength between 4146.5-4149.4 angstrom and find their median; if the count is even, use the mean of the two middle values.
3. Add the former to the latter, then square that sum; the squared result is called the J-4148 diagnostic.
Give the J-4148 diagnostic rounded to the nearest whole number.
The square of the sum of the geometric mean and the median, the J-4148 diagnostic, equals 551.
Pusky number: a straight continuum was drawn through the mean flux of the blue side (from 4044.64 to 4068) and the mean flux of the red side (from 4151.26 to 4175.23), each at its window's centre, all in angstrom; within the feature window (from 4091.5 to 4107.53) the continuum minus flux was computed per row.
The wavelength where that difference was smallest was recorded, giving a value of 4095.72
